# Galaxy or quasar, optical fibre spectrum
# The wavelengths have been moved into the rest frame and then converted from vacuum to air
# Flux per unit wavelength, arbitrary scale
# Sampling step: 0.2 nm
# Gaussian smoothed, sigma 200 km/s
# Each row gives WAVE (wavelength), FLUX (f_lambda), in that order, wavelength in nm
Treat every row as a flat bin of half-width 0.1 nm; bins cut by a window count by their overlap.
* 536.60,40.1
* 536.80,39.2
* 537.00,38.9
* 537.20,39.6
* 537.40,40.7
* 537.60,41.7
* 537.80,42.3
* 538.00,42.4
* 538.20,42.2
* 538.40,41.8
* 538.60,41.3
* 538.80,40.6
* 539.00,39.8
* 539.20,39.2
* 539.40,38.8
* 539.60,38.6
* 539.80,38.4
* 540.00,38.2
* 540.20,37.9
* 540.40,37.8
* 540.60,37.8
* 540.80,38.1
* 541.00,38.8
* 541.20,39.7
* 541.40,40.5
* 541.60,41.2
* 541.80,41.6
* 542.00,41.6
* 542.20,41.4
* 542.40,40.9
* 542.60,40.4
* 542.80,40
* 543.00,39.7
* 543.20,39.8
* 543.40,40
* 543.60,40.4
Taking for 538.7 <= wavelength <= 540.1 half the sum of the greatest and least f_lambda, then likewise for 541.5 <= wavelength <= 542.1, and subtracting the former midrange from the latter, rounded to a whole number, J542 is 2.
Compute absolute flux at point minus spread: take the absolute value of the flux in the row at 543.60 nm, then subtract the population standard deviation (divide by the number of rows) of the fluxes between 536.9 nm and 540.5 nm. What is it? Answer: 38.8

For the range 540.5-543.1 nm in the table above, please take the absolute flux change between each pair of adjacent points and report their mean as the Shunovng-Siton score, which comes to 0.475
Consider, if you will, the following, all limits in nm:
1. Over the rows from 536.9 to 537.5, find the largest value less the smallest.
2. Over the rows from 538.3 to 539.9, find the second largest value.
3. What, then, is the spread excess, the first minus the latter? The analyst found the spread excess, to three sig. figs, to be -39.5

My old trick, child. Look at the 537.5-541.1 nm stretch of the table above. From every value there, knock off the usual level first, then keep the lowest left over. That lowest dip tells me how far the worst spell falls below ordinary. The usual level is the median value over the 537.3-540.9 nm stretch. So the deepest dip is -1.70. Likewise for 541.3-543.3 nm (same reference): 0.20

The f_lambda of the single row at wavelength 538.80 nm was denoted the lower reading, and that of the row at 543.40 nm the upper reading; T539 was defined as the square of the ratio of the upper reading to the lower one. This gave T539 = 0.97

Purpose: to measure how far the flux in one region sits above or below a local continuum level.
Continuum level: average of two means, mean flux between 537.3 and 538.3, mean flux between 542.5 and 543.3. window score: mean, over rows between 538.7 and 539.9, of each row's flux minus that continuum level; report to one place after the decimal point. -1.7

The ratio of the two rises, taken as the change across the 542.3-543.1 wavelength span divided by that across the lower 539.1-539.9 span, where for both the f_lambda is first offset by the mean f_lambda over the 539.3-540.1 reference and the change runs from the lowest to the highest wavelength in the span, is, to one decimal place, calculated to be 1.5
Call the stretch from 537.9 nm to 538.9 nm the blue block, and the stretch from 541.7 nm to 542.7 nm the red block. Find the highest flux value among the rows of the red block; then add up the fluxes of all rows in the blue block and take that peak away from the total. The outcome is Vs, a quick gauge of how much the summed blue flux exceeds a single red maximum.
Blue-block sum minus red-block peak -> 167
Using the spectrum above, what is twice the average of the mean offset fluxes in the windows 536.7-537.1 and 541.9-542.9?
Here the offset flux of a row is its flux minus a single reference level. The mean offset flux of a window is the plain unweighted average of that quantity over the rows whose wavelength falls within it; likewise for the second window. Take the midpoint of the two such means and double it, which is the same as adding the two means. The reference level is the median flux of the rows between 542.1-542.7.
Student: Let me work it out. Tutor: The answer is -1.9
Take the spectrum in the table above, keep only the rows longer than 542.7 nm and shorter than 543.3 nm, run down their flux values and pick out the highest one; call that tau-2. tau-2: 40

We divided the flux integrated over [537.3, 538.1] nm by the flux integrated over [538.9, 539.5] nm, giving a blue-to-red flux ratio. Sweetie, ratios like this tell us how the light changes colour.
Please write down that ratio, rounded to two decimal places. 1.42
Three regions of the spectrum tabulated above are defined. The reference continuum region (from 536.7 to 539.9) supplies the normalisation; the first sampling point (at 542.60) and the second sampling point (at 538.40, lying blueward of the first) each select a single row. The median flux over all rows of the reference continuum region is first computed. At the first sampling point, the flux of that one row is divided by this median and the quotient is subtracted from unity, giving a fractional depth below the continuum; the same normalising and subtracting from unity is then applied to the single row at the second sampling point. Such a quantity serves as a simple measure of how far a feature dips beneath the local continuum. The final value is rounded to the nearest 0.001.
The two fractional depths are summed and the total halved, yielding -0.022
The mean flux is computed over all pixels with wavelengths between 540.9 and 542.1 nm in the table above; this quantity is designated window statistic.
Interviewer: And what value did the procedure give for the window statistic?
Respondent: 40.6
